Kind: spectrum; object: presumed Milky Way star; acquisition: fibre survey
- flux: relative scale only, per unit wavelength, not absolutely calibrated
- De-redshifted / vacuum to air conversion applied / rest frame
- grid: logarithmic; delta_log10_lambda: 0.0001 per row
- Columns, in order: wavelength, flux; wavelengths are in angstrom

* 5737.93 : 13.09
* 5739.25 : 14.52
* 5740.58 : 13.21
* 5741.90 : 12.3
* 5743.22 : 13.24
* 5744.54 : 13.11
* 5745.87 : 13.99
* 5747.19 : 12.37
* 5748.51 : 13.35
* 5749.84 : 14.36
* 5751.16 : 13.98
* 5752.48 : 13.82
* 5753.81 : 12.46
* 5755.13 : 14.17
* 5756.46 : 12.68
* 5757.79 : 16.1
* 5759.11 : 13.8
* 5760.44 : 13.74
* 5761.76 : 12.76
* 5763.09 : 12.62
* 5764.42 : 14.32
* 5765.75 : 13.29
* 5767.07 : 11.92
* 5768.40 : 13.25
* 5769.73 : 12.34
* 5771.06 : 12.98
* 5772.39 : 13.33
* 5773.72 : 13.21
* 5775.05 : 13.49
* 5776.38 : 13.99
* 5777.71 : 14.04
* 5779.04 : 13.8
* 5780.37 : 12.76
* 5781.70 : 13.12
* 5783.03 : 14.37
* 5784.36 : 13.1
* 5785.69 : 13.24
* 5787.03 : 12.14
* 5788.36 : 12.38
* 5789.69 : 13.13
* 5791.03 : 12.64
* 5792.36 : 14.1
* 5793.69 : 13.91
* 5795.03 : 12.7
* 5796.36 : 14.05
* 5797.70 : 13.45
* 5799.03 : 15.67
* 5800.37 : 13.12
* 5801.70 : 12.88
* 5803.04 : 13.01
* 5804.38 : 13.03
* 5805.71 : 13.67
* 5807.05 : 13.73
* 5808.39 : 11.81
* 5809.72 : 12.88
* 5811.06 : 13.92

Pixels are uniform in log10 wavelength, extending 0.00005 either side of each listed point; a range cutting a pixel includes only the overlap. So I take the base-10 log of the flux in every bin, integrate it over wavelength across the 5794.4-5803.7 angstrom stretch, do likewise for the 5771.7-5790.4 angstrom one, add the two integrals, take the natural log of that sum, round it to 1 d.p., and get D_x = 3.5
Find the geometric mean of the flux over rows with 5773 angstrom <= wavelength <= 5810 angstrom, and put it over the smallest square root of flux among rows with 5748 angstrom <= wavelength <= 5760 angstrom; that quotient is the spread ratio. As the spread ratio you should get 3.77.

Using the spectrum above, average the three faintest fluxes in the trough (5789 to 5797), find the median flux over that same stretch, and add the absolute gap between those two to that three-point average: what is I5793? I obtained 13.5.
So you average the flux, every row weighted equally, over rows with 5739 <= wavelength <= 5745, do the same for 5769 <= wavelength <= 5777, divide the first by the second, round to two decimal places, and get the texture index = 1.00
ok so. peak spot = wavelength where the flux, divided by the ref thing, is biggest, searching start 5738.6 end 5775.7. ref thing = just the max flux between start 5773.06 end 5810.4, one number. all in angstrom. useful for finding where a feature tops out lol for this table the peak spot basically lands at 5757.79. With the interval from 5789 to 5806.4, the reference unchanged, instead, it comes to 5799.03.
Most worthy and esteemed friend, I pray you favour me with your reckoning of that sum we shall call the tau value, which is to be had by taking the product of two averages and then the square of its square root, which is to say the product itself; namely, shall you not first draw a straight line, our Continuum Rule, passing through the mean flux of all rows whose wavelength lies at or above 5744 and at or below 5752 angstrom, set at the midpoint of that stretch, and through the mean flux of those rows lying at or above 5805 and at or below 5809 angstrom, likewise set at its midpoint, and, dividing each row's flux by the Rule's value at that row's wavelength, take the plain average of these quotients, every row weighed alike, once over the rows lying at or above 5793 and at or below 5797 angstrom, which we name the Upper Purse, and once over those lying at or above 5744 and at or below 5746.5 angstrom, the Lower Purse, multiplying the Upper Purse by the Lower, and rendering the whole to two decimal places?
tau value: 1.03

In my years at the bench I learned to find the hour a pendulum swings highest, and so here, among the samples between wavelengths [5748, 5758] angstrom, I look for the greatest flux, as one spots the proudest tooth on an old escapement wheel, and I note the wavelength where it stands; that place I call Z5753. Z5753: 5757.79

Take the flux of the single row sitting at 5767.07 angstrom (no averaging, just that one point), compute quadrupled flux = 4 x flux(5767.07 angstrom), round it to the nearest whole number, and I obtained 48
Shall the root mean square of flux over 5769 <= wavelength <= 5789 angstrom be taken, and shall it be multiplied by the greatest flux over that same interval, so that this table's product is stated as 190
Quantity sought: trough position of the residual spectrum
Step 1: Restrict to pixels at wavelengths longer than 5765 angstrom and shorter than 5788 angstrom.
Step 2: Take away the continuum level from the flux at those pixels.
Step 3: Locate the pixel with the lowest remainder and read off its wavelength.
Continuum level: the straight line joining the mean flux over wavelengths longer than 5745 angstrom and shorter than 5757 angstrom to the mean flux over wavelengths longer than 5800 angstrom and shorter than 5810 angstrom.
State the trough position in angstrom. 5767.07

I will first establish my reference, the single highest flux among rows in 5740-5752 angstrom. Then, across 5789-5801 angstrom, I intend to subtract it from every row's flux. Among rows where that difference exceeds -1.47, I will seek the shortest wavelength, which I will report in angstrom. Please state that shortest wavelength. 5789.69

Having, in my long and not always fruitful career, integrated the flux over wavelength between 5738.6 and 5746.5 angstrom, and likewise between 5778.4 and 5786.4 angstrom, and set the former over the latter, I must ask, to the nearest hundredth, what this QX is 0.99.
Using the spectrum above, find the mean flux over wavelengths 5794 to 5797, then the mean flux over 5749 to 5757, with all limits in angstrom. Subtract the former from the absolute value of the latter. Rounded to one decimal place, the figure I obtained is 0.2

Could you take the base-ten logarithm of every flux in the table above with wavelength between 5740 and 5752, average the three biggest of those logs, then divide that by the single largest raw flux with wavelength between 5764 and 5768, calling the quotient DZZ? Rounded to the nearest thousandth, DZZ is 0.080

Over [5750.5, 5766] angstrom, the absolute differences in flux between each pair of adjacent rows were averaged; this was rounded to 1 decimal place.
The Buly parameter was 1.3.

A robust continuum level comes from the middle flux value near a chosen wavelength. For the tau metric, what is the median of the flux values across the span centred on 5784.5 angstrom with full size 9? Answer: 13.10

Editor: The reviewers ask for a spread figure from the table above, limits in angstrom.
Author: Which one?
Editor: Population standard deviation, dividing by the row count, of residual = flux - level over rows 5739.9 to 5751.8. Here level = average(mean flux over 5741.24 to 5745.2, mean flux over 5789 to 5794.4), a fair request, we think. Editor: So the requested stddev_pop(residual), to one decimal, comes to 0.7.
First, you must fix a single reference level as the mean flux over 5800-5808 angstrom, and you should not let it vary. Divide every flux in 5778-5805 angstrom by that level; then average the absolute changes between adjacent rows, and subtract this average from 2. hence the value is 1.934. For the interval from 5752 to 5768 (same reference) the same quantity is 1.893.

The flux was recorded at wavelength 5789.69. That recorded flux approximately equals 13.13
